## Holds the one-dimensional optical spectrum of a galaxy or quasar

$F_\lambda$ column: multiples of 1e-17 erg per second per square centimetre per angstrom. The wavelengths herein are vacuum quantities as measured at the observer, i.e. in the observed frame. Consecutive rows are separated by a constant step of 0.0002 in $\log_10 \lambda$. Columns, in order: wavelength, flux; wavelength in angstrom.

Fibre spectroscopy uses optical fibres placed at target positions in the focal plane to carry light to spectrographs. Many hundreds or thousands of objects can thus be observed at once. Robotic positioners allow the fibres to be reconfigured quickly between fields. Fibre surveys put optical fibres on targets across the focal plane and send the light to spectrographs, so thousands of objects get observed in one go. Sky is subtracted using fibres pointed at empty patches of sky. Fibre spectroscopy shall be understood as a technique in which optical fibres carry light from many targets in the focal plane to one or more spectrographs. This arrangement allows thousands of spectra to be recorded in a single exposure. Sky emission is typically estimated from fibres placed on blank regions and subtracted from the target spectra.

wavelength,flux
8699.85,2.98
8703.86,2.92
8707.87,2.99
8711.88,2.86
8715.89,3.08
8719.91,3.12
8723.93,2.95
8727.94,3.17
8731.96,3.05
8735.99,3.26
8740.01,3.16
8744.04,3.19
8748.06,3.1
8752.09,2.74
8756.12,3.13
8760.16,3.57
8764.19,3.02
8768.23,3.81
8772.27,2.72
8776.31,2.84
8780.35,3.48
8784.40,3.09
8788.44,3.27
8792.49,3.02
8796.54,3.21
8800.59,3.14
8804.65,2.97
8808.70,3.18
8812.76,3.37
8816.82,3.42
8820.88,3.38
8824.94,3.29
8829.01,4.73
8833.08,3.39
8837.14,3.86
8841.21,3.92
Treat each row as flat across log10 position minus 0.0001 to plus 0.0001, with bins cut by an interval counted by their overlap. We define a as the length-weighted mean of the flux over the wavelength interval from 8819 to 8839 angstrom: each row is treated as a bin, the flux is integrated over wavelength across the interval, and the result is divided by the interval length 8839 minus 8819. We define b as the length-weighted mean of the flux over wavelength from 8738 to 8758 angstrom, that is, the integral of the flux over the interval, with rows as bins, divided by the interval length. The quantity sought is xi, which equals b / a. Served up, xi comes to 0.82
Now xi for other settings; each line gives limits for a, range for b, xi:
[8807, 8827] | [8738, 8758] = 0.92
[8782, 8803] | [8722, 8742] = 0.99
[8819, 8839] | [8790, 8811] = 0.83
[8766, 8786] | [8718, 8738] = 0.98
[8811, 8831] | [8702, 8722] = 0.82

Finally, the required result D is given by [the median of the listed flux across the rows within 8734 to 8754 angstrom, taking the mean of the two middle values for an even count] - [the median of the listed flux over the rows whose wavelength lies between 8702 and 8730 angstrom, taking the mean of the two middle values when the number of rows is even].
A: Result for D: 0.17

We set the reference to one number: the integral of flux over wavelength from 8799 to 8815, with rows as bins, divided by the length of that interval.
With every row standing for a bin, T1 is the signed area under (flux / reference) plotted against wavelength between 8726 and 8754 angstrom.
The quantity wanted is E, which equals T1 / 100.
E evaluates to 0.27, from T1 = 27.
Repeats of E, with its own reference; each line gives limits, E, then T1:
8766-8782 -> 0.16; 16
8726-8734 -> 0.08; 8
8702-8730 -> 0.27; 27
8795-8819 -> 0.24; 24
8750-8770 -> 0.20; 20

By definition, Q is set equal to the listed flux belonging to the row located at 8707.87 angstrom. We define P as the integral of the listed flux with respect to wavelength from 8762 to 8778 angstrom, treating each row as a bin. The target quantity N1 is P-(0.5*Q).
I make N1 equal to 48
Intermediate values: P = 49.7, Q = 2.99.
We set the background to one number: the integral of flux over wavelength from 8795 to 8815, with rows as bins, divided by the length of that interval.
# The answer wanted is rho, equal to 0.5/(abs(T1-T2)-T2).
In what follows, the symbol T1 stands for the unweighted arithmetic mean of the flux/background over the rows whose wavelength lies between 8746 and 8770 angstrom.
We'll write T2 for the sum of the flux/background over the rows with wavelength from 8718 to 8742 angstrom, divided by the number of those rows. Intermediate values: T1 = 1.02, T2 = 0.98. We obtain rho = -0.528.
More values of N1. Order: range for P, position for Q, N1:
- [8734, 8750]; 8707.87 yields 49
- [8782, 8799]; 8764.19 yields 52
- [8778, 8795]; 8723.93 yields 53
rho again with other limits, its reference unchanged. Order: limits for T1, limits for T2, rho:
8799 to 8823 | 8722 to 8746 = -0.526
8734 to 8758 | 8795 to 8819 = -0.513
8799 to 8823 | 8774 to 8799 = -0.519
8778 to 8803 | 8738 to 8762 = -0.513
